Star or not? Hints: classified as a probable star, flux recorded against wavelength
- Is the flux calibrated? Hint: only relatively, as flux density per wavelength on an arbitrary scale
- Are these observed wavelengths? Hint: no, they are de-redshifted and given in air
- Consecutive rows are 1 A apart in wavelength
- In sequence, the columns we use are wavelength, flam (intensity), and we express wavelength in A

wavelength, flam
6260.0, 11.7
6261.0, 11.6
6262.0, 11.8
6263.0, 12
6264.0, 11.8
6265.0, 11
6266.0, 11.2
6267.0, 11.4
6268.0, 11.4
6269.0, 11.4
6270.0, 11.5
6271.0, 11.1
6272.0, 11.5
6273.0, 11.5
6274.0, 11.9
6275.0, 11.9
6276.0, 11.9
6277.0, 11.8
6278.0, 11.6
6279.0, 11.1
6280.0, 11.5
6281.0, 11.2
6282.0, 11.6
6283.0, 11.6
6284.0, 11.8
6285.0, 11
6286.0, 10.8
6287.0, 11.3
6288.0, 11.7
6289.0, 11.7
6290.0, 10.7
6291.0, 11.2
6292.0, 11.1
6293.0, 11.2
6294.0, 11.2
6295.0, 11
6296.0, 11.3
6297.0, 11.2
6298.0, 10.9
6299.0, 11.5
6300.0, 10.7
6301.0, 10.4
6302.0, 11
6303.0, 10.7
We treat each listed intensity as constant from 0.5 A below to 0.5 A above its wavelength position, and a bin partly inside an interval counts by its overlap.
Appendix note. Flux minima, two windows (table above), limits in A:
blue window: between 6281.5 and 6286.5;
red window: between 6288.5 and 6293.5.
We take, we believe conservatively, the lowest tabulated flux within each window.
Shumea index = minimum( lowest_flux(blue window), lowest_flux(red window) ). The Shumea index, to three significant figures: 10.7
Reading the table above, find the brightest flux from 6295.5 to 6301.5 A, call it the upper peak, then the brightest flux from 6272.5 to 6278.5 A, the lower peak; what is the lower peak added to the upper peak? 23.4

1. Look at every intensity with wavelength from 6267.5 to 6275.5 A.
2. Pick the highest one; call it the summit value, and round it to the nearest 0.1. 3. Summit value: 11.9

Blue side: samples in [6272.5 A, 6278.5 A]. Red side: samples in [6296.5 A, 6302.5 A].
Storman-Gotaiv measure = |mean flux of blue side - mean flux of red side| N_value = 0.82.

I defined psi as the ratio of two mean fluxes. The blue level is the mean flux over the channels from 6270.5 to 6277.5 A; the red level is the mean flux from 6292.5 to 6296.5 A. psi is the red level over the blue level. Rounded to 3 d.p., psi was 0.959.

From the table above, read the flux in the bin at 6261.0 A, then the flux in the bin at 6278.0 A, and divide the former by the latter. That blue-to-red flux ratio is 1.00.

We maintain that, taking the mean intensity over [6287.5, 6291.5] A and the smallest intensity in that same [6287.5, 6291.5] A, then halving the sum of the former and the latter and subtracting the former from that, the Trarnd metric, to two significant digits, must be -0.31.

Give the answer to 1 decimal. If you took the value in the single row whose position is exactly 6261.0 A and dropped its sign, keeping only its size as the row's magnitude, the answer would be 11.6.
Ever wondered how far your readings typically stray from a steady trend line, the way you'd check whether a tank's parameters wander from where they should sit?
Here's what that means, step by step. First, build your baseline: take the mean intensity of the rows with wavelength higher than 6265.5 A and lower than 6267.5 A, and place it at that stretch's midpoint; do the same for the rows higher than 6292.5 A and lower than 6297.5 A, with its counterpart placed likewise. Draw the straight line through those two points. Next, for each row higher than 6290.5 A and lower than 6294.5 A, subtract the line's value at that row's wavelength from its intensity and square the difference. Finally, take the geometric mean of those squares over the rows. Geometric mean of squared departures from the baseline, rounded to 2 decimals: 0.00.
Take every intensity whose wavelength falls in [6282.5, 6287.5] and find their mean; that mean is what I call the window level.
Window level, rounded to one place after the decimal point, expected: 11.3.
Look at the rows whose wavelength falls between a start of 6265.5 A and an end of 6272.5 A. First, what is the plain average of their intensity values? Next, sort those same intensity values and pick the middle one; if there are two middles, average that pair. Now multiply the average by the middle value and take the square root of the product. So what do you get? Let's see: 11.4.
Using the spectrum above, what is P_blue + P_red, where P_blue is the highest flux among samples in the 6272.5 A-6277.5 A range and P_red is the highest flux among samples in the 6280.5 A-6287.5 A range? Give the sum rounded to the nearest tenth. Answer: 23.7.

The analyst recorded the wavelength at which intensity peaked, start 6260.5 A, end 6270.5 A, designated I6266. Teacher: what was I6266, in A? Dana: 6263.0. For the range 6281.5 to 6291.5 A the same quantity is 6284.0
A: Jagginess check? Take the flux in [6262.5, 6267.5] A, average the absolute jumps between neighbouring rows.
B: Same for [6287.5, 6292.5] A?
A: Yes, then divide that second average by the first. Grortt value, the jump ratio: 1.1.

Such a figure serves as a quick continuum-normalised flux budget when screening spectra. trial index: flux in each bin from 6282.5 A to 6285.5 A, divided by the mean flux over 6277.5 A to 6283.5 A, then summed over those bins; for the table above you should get 3.01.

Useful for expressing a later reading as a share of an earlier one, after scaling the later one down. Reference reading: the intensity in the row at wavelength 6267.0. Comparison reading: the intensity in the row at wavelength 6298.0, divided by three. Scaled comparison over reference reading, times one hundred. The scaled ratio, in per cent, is 31.9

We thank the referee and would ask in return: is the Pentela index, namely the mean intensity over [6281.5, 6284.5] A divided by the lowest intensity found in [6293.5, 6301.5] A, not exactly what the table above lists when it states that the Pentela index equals 1.12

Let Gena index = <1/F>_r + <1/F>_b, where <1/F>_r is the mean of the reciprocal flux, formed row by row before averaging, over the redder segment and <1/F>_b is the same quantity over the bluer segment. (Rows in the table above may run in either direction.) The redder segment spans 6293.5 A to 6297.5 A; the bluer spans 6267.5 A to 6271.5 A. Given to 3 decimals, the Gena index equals 0.178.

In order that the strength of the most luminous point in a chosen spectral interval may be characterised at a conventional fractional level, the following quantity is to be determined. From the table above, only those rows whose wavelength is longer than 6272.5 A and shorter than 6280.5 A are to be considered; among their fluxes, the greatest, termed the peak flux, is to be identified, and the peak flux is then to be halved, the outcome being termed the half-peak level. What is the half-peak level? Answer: 5.95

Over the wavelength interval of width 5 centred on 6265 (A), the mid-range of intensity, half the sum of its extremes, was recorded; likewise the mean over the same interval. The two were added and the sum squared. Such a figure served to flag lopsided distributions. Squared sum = 528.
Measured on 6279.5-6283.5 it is 523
